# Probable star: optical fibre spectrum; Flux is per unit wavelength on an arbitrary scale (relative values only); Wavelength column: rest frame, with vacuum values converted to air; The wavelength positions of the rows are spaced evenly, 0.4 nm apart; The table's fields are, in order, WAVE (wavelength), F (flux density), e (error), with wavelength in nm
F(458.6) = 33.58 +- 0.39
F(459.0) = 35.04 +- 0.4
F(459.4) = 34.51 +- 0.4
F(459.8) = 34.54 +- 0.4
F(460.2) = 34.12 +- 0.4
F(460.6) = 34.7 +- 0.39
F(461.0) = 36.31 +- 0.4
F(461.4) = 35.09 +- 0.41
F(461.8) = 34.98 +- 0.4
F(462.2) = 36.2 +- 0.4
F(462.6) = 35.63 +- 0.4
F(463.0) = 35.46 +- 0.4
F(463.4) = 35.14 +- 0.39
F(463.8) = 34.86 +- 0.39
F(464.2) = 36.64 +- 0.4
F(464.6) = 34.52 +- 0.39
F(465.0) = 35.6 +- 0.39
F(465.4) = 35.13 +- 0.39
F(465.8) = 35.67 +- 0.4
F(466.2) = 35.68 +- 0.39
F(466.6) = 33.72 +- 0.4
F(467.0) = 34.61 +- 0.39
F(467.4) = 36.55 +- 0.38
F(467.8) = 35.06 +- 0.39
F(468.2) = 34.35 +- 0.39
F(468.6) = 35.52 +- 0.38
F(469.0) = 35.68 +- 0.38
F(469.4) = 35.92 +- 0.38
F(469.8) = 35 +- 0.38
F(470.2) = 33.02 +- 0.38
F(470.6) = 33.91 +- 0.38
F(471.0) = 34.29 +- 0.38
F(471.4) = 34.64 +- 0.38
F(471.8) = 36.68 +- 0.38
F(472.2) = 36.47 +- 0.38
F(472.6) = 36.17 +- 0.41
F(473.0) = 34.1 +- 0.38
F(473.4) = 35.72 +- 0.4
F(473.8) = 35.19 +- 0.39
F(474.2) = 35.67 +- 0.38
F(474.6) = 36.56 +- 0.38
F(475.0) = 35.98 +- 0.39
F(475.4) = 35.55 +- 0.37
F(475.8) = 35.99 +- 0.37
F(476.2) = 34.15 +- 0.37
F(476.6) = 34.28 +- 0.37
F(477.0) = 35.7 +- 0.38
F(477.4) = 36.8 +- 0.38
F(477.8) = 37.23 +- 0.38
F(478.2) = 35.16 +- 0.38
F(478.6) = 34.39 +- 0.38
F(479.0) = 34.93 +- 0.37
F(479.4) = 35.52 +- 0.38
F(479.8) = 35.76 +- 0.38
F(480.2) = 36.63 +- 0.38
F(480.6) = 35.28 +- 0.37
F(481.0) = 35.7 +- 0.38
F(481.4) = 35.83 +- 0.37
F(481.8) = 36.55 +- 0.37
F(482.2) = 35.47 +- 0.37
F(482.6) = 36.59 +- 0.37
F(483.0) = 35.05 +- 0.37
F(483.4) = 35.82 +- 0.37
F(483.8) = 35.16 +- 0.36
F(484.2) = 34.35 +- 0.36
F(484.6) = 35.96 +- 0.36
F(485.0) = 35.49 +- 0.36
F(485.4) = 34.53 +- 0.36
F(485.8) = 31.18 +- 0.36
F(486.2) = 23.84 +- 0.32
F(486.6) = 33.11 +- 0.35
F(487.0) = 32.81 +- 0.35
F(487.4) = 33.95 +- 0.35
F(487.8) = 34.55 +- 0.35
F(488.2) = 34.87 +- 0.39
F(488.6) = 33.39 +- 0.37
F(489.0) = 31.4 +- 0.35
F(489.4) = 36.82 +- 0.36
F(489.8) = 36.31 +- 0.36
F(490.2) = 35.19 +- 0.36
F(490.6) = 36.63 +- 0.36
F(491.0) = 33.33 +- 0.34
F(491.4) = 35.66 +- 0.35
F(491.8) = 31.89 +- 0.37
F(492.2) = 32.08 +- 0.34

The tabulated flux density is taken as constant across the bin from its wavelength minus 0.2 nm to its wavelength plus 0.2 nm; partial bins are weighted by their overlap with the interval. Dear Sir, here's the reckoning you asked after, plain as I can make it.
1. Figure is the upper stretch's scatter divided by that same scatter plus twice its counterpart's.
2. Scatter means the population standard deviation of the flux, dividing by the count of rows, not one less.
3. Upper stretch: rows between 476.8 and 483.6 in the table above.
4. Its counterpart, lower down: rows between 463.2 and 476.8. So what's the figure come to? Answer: 0.29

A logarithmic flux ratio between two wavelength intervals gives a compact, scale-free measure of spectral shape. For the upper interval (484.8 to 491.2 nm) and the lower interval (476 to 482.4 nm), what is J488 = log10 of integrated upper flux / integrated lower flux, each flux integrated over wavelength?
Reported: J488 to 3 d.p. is -0.025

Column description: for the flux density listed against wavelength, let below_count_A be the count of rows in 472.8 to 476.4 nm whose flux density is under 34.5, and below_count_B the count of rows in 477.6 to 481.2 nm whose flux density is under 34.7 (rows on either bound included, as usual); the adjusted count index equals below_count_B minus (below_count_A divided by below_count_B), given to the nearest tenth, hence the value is -1.0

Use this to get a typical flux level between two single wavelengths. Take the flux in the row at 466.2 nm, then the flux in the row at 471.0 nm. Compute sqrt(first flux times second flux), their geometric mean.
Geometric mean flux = 35.0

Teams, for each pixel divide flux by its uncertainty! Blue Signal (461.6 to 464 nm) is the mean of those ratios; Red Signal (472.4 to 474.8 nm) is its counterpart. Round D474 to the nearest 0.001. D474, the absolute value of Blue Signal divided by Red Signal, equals 0.977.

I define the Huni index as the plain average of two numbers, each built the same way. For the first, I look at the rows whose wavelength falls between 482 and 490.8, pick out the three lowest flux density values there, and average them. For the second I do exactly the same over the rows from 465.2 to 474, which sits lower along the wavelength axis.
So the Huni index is 31.2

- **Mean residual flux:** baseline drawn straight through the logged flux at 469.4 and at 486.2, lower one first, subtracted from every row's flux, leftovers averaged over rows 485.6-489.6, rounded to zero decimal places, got 10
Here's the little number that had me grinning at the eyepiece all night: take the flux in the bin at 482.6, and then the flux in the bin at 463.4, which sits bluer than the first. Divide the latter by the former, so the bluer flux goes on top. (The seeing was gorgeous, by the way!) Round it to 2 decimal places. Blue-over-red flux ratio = 0.96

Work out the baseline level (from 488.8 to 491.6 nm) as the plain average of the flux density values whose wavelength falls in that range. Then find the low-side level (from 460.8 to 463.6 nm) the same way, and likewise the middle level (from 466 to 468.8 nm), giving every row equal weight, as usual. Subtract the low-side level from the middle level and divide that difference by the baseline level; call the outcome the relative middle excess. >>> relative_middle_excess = -0.014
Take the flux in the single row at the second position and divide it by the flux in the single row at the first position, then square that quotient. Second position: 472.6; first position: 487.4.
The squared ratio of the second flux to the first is 1.14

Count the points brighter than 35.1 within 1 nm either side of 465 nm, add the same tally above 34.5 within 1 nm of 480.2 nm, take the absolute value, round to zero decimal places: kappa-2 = 9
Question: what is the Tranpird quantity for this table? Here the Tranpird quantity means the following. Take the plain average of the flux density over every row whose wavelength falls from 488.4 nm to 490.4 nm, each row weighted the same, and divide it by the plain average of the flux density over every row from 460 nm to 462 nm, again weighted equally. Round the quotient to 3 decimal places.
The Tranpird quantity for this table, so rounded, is 0.988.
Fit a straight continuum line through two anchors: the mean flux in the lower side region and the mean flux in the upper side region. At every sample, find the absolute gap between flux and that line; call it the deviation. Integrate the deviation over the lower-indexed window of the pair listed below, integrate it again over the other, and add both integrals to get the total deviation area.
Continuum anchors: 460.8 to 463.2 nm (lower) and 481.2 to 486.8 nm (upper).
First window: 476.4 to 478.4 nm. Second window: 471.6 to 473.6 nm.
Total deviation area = 5.2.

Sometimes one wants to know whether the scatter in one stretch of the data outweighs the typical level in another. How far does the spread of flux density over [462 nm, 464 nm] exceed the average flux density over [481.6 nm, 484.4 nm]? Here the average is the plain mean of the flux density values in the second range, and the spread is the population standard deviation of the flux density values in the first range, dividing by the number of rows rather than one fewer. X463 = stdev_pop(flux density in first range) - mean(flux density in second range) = -35.1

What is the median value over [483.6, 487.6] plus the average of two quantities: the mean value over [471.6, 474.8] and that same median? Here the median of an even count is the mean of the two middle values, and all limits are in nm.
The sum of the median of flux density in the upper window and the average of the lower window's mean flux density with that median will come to 69.1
